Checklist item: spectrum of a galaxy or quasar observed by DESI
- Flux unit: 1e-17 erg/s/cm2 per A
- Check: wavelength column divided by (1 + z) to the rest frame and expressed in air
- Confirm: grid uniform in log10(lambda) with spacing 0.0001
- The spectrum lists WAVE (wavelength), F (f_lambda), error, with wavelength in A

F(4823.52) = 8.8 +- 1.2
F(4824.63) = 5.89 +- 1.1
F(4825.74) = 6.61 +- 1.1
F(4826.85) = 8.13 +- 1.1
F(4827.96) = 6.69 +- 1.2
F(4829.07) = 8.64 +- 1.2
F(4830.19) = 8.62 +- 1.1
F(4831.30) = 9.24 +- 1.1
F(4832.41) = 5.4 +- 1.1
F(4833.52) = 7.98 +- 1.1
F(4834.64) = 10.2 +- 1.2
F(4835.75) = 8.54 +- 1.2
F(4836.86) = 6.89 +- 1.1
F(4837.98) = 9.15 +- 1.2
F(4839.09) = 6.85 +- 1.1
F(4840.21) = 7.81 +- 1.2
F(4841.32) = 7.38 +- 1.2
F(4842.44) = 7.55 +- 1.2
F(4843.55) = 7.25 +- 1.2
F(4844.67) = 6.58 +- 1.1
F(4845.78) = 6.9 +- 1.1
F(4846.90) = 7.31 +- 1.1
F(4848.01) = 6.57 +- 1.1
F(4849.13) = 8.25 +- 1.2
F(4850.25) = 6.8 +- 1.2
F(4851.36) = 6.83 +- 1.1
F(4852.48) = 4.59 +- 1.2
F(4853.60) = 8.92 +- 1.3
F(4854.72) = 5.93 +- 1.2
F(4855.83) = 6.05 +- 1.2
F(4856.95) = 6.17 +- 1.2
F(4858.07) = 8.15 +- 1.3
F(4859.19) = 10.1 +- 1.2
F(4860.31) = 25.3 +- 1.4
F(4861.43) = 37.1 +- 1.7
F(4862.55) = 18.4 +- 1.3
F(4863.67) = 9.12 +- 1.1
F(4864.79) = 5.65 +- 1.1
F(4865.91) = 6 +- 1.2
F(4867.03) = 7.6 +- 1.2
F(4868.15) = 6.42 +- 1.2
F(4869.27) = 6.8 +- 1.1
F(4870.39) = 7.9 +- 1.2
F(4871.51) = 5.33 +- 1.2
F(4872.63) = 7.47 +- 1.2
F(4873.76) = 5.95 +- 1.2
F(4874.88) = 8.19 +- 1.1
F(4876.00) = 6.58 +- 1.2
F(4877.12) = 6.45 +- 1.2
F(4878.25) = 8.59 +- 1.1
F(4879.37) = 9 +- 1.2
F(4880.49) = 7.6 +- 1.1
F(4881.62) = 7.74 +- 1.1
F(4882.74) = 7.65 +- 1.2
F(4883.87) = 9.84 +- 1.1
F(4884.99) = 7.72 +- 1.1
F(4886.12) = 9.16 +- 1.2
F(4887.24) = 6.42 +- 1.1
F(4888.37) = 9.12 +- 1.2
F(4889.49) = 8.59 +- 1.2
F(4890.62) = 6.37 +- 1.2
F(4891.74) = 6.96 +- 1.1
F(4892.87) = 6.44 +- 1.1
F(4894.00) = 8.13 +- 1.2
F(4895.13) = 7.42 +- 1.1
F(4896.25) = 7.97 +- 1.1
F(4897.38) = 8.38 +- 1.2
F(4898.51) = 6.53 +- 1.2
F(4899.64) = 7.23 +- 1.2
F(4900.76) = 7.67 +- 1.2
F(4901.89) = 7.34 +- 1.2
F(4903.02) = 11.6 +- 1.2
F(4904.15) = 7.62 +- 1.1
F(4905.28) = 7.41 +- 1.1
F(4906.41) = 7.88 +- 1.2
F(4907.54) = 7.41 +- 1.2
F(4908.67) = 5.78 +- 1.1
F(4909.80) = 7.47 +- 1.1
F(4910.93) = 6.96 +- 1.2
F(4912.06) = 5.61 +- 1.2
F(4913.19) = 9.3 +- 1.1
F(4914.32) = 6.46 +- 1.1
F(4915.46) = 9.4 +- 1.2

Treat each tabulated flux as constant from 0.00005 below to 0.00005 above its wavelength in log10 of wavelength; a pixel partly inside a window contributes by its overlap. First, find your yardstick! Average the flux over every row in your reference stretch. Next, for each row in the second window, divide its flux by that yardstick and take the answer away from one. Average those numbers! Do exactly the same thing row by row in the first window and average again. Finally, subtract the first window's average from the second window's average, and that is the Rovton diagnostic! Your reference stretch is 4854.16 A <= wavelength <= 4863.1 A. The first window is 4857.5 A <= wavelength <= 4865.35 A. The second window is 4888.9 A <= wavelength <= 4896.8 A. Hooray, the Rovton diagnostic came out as 0.60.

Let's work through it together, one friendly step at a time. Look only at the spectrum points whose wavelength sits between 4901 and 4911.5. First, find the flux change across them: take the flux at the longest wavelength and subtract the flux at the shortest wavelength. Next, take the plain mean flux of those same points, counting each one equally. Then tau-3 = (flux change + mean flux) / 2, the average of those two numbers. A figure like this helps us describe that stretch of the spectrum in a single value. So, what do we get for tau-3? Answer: 3.7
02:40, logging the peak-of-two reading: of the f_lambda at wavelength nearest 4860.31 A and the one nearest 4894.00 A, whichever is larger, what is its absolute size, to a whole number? 25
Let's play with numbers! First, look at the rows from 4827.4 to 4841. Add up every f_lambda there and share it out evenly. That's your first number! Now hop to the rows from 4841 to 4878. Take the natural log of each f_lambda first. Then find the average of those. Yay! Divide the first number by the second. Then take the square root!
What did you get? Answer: 1.97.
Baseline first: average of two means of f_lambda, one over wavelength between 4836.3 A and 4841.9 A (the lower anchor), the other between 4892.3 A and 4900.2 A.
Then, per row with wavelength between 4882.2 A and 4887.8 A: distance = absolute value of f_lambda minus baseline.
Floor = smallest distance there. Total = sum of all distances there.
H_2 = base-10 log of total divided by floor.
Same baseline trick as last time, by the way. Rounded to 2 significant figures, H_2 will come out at 1.6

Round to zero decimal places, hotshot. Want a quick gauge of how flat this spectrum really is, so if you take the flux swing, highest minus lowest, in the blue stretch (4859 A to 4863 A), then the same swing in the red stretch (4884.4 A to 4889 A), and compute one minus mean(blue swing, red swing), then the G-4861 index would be -14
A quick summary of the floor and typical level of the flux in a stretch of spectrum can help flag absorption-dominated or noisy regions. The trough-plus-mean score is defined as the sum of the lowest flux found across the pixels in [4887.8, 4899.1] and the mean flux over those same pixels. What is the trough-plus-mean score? 14.0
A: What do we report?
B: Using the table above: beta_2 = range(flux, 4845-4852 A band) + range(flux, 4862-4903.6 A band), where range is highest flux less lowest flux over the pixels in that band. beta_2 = 15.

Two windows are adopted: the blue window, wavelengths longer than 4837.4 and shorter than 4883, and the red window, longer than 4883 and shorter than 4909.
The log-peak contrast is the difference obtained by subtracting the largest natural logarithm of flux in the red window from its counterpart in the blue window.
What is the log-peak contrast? 1.2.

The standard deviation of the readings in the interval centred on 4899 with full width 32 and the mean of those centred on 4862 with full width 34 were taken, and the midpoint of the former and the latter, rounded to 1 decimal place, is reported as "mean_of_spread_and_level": 5.2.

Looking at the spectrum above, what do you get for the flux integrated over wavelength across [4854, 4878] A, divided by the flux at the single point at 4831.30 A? 25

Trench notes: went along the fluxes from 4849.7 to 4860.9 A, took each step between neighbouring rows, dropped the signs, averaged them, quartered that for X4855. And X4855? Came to 0.80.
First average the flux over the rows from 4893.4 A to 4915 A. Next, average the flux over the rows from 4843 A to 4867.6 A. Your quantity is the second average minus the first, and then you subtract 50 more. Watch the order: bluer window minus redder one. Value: -47.8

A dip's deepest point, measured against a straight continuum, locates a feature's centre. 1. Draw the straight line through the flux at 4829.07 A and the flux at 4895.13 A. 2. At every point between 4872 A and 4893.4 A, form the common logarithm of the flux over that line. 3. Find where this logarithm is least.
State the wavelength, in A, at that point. 4873.76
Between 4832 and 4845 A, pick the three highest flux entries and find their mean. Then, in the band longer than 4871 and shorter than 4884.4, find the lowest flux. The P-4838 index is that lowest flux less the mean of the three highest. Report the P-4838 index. -4.0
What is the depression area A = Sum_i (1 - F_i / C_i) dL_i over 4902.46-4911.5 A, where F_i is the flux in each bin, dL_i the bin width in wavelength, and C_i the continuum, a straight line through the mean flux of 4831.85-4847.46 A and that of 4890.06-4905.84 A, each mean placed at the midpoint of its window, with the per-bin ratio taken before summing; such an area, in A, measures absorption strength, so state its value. -0.1 A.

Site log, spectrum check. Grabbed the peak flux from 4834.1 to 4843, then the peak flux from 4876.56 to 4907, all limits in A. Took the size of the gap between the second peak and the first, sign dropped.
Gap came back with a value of 1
